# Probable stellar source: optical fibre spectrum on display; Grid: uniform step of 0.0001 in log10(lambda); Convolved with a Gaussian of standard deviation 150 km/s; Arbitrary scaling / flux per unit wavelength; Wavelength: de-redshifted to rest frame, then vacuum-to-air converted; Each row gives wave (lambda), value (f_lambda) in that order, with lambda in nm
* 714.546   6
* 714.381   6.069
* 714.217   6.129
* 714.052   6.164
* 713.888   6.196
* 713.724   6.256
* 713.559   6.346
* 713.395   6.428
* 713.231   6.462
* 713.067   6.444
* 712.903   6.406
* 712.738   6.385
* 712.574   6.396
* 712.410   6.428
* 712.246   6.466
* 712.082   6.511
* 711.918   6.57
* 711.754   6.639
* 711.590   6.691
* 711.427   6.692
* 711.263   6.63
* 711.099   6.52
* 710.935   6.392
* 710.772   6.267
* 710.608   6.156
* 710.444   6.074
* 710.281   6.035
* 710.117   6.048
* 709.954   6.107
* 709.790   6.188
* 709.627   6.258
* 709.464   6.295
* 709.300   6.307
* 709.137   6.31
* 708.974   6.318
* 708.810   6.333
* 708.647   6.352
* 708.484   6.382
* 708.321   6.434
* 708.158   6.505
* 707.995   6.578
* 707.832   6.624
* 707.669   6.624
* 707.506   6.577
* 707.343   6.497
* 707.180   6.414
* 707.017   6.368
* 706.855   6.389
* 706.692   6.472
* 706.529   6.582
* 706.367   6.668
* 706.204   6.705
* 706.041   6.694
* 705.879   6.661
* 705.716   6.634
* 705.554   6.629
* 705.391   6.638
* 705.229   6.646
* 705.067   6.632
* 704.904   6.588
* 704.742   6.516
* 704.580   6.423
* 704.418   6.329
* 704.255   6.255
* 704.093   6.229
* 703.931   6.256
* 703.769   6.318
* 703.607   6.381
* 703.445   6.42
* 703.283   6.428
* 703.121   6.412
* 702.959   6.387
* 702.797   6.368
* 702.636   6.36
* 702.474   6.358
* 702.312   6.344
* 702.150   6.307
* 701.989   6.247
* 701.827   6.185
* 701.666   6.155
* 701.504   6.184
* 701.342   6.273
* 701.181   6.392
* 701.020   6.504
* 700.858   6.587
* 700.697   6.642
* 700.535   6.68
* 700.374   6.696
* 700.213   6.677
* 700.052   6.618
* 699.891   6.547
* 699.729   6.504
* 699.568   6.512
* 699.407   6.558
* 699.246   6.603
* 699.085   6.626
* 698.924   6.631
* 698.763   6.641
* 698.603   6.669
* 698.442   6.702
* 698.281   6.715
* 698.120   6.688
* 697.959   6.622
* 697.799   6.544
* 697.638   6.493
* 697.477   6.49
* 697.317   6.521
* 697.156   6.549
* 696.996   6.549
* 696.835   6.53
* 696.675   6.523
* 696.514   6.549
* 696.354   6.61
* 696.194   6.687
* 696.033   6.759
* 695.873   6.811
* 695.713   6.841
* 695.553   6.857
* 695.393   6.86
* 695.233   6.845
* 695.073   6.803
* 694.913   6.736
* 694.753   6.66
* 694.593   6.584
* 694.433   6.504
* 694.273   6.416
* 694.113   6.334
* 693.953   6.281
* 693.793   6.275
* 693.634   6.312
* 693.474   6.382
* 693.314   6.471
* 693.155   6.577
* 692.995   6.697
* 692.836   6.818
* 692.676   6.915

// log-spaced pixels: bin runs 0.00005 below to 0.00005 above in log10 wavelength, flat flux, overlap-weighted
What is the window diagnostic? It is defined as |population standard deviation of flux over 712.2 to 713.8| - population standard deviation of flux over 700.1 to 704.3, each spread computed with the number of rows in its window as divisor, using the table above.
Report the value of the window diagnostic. -0.10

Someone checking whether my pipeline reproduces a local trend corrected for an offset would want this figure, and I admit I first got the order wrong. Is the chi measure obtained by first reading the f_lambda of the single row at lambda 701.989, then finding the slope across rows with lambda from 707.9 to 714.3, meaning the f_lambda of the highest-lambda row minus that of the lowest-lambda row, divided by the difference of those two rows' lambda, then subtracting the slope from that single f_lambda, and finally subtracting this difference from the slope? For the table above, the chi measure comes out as -6.39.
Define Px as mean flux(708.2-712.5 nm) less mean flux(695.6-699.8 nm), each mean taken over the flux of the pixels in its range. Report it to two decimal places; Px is -0.25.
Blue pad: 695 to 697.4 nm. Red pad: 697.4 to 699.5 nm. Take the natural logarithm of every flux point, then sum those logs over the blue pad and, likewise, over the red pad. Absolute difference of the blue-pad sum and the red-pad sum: 4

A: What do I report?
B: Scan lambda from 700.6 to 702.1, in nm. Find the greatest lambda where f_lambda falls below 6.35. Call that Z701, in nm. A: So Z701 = 701.989 nm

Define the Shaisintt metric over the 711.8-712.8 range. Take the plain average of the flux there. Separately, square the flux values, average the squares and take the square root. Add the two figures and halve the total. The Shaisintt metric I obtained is 6.46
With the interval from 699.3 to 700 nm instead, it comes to 6.53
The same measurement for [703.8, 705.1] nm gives 6.40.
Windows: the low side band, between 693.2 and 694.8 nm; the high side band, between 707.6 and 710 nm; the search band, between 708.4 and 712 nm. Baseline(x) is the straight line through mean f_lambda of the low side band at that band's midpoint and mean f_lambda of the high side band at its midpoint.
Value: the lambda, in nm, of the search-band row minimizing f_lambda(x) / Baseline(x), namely 710.281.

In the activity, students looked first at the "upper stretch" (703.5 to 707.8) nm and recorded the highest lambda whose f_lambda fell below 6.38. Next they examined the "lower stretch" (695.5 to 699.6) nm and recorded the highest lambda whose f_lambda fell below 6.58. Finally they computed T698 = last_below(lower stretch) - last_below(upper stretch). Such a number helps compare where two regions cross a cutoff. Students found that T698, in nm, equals -7.45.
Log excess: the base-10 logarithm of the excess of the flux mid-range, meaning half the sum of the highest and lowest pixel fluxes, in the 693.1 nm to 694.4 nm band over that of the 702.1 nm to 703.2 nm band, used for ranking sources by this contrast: -1.2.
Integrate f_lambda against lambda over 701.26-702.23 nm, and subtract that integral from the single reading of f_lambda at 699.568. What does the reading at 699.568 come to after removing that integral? 0.5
